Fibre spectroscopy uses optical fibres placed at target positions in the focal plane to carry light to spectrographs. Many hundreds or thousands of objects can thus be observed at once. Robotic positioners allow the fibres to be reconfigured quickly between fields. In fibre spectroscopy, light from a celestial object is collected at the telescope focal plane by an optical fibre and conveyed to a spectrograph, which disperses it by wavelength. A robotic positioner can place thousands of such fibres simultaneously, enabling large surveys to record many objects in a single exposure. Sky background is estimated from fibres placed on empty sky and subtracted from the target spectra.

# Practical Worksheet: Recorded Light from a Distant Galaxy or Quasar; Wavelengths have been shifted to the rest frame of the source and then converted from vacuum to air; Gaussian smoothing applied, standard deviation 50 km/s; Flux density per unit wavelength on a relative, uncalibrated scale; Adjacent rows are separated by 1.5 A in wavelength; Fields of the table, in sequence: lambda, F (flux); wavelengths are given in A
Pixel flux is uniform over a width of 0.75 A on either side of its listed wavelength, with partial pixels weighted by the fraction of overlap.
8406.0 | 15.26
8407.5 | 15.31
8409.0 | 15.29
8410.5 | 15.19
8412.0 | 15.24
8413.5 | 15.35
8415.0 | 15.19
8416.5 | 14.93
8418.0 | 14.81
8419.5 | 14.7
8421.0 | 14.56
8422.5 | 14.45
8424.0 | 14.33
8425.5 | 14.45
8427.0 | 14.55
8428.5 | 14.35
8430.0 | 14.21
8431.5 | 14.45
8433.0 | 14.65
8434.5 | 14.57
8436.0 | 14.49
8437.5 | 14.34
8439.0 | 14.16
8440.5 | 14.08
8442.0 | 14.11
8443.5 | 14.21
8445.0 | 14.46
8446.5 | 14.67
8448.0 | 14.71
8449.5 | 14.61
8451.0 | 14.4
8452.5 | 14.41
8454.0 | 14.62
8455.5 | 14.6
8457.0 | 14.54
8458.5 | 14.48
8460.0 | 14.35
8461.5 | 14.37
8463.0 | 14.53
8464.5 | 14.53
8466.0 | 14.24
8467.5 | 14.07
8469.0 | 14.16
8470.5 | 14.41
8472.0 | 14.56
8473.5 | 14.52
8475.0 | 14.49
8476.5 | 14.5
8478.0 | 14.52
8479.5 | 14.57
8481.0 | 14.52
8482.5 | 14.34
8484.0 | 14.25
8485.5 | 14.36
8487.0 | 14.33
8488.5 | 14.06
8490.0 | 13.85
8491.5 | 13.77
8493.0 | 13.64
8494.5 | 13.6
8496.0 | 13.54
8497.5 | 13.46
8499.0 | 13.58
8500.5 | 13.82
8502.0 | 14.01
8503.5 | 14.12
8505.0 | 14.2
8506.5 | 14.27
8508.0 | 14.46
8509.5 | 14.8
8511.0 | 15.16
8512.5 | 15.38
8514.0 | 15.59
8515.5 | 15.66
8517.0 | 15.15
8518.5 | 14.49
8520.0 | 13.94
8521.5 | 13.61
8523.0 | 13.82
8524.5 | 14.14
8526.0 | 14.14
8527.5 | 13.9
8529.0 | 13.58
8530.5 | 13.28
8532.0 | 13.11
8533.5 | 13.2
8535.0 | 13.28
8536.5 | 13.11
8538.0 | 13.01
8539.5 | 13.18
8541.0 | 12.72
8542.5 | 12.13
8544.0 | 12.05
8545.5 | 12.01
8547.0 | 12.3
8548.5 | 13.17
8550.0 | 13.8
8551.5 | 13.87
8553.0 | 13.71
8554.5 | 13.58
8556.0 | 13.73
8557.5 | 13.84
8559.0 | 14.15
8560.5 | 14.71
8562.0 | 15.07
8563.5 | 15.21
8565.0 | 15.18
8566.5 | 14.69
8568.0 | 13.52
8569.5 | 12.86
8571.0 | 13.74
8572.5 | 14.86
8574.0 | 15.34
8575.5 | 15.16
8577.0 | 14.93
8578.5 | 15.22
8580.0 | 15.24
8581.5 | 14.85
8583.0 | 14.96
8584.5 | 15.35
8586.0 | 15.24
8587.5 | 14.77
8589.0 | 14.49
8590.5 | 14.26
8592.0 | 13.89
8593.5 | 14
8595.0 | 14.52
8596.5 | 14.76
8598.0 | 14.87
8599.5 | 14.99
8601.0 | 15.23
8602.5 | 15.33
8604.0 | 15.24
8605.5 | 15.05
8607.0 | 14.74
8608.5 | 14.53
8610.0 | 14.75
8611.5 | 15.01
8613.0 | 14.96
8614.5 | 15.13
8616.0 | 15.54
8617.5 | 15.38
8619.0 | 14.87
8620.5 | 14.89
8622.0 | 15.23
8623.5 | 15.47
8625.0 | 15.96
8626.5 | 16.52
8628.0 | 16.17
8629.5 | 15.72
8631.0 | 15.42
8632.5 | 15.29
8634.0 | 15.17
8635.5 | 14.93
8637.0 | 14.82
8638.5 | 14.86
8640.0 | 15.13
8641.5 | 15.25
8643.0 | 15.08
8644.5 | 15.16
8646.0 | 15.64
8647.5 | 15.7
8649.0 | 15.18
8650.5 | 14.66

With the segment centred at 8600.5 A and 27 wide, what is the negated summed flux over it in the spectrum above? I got -265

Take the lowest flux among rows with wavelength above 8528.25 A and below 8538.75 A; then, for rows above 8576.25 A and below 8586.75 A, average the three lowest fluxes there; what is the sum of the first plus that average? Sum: 27.9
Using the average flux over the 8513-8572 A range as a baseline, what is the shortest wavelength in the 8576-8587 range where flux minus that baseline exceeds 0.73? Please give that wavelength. 8577.0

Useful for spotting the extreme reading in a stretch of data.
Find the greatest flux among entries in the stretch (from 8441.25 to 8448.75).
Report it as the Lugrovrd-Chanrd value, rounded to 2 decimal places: 14.71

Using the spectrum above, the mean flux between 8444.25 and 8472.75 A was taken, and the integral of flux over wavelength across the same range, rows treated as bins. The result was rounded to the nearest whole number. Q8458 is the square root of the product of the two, 77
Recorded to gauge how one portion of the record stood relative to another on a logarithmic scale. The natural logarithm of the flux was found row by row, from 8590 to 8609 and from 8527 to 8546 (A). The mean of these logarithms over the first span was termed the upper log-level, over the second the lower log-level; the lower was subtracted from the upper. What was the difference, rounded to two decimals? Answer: 0.13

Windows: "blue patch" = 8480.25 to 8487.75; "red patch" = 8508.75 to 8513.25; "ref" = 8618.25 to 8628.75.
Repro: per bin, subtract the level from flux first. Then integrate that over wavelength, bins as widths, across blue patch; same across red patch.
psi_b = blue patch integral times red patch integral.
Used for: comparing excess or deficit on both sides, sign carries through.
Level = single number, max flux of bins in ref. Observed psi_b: 103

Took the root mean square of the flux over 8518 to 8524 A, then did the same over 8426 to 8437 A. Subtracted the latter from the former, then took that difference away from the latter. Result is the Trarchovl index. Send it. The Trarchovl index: 15.0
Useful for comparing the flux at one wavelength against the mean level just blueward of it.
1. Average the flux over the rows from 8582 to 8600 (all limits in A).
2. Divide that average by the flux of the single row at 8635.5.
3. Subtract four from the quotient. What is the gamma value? -3.02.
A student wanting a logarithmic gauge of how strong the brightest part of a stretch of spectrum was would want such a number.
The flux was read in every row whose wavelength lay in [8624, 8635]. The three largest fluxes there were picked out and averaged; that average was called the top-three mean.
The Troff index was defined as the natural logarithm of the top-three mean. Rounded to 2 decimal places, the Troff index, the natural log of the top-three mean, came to 2.79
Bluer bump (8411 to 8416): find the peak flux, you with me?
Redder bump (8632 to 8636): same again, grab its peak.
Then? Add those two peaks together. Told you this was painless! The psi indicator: 30.6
